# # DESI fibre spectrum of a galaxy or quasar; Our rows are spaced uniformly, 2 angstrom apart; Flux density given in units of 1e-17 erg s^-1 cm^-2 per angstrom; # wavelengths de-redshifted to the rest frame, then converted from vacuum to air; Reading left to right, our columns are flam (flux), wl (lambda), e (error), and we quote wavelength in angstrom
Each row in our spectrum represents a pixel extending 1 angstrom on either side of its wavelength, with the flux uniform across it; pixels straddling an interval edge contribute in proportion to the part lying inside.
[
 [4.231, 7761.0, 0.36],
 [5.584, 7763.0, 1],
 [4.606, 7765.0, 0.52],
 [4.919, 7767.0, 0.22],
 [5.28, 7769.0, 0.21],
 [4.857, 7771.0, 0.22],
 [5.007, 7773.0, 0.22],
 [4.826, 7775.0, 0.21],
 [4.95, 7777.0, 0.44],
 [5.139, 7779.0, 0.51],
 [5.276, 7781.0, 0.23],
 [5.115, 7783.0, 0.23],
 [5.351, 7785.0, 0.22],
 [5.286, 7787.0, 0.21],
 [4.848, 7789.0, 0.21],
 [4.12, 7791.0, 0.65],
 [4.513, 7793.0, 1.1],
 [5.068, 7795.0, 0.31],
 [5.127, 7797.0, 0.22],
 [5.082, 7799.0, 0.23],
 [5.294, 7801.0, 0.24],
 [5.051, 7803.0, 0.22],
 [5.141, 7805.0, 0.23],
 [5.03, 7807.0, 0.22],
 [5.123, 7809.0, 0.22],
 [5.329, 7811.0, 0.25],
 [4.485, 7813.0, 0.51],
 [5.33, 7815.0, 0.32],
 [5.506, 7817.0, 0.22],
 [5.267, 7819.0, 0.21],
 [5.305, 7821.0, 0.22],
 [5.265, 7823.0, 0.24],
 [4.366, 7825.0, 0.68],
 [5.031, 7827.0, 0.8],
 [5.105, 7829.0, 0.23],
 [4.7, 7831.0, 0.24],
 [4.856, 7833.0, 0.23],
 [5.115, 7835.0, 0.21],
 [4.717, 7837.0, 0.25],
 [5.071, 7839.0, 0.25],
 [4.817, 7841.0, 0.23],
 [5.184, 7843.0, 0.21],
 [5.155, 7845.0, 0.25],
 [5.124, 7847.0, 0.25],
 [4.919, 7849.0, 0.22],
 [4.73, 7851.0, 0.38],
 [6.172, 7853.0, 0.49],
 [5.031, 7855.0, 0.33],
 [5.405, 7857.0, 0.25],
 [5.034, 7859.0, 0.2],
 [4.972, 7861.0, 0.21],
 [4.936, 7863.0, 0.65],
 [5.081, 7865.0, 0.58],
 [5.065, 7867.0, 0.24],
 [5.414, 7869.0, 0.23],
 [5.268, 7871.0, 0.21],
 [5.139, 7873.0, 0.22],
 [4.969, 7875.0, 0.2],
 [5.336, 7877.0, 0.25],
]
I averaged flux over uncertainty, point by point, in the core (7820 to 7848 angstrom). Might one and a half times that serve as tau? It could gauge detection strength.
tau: 29.1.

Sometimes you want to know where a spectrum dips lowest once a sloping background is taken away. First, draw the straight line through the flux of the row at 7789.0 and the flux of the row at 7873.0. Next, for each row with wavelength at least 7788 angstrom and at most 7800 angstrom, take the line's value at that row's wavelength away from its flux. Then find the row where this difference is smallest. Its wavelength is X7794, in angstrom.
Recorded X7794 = 7791.0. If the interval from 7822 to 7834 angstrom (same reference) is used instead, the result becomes 7825.0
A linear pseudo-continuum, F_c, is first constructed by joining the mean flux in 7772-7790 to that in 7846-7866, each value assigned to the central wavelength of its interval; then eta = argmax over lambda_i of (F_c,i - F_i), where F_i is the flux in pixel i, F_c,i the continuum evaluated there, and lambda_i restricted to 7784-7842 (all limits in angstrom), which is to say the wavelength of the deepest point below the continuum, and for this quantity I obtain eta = 7791.0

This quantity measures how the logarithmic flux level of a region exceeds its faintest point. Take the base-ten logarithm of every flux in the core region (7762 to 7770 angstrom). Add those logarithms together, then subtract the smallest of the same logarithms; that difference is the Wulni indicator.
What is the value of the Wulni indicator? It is 2.16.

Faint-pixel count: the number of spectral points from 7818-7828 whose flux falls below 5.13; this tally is 2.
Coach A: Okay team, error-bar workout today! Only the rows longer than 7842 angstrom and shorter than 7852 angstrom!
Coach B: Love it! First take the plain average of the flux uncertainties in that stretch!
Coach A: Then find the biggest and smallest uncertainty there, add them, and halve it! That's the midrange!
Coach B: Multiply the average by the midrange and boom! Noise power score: 0.077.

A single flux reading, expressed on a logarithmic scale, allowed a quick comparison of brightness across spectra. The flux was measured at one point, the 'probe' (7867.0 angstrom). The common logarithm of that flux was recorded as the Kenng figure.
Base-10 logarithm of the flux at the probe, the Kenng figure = 0.705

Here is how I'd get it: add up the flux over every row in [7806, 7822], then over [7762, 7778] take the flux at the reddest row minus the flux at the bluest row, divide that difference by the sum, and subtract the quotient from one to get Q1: 1.02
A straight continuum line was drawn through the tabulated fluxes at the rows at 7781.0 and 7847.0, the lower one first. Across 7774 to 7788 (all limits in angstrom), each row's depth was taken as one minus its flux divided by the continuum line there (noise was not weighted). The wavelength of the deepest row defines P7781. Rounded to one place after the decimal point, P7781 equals 7775.0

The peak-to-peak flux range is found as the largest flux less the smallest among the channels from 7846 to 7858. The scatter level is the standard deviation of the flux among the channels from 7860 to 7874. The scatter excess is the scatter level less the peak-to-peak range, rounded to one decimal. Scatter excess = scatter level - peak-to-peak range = -1.3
